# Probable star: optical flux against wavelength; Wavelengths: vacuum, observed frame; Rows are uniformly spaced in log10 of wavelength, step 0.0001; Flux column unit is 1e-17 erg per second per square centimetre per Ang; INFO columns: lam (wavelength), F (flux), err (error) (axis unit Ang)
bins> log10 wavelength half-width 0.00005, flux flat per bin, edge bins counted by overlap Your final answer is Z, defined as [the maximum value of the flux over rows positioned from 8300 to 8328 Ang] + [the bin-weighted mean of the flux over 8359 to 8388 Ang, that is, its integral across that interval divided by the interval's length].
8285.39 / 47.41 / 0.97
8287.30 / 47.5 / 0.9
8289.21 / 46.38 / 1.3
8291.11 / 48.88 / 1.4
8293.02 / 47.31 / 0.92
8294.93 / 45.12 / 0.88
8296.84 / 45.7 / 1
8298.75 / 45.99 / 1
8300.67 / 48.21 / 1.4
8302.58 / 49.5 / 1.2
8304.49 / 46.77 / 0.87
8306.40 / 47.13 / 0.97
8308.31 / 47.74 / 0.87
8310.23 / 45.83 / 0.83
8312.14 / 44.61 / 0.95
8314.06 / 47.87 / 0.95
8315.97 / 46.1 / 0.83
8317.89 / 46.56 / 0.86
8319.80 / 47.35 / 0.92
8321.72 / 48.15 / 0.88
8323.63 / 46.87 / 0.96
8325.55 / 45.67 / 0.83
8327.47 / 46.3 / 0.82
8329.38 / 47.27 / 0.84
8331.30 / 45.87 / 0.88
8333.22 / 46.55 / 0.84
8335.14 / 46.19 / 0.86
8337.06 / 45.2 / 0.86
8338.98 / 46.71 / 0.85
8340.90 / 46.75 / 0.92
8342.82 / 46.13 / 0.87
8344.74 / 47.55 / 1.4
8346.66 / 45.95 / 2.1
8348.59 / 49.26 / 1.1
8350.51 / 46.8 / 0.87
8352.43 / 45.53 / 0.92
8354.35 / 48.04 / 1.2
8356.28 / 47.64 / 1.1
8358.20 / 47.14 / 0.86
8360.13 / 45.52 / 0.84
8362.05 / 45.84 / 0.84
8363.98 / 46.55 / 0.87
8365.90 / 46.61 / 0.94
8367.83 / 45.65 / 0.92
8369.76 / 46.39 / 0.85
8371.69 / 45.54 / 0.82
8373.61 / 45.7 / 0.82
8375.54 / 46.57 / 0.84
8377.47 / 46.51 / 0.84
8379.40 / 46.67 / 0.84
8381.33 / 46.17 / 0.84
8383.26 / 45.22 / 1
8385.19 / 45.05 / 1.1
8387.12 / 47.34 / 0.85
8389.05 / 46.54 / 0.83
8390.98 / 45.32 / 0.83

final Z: 95.6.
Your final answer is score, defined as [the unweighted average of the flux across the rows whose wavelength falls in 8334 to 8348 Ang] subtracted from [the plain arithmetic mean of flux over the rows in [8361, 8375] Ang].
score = -0.3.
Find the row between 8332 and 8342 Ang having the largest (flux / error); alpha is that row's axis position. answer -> 8333.22 Ang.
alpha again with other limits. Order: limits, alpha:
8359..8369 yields 8362.05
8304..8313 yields 8310.23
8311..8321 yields 8315.97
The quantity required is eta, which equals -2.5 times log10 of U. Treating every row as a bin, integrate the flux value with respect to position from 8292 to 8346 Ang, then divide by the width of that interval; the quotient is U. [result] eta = -4.173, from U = 46.7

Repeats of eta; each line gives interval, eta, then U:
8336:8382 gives -4.169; 46.5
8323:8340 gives -4.163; 46.3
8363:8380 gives -4.162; 46.2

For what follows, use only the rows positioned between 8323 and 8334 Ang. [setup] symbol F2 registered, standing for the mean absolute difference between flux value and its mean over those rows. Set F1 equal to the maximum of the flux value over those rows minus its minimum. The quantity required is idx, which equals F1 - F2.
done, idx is 1.1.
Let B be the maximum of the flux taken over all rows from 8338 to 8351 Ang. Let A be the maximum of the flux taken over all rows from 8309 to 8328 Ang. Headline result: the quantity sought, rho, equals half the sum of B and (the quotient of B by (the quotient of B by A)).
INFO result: 48.7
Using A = 48.15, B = 49.26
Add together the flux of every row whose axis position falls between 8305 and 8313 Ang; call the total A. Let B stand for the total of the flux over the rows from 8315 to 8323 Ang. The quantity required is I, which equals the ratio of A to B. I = 0.985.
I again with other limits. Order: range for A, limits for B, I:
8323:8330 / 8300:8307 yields 0.971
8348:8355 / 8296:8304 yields 1.001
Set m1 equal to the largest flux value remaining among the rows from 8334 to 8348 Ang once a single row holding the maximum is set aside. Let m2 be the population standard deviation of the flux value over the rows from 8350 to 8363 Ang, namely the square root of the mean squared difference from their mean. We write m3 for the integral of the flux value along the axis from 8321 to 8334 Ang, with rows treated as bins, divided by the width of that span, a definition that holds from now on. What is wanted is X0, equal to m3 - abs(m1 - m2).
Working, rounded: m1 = 46.75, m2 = 1.0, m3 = 46.7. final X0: 0.9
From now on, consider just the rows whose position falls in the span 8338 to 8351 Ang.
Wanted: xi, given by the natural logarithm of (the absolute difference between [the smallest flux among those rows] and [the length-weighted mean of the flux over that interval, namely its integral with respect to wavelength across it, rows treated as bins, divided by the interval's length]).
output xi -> 0.07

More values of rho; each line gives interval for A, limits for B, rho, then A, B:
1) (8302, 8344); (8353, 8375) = 48.8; 49.5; 48.04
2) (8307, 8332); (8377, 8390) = 47.7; 48.15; 47.34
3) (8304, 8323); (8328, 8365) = 48.7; 48.15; 49.26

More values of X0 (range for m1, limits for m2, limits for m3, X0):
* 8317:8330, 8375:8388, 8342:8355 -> 0.4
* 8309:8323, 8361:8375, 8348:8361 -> -0.4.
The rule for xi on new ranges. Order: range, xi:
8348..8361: 0.45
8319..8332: 0.12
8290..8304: 0.75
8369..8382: -0.38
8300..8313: 0.92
